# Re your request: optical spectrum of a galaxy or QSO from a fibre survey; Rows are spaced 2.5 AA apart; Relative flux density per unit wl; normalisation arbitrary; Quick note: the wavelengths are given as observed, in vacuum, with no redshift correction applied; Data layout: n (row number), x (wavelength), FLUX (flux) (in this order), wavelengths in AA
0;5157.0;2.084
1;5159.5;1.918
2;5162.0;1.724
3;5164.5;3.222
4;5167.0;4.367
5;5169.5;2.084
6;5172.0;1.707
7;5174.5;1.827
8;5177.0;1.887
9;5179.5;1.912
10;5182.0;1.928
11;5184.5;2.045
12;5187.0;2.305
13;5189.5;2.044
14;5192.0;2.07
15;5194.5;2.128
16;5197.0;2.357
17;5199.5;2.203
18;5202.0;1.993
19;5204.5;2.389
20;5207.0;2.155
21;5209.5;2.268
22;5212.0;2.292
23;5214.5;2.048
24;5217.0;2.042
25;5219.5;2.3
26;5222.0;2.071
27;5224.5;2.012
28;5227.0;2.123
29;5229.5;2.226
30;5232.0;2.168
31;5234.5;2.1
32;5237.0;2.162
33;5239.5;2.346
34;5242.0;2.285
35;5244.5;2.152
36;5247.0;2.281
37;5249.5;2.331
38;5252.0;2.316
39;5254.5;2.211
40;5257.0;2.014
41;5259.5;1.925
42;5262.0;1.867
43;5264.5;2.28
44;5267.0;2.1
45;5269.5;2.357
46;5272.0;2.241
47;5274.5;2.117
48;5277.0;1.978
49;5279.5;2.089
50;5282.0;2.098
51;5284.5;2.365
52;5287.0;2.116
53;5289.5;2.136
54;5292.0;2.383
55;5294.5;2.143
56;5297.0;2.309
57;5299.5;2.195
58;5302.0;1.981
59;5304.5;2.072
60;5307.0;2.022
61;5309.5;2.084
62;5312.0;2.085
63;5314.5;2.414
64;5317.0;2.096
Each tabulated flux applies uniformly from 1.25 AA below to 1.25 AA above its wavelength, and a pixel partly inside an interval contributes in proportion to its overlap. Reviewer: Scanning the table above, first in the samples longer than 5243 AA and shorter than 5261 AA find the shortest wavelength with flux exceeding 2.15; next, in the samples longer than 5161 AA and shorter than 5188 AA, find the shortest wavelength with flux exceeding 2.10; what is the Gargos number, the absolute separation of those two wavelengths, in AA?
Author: 80.0 AA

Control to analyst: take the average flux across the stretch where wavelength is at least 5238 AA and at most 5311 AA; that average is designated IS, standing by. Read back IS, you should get 2.17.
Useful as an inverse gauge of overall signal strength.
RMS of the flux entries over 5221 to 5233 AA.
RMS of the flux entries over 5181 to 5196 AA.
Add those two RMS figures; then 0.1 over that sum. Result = 0.0237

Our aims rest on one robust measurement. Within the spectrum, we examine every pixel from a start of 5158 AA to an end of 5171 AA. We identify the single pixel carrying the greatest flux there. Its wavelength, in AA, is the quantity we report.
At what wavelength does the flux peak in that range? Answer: 5167.0 AA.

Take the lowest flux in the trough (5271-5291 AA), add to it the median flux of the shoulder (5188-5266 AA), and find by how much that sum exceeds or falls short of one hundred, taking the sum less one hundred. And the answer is -95.9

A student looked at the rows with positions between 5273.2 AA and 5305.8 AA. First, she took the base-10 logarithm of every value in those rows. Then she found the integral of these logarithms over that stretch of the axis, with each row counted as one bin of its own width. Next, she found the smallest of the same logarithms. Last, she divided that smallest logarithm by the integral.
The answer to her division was 0.0274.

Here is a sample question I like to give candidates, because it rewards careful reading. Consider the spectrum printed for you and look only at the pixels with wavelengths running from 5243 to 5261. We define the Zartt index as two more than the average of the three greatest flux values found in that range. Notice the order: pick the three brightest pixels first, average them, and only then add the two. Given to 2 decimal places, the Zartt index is 4.31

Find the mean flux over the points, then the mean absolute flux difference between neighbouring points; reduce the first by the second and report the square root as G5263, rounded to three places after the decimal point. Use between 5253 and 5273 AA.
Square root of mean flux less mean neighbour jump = 1.392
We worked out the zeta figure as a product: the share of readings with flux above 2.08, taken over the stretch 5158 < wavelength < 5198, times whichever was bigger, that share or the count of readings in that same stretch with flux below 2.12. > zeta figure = 4.1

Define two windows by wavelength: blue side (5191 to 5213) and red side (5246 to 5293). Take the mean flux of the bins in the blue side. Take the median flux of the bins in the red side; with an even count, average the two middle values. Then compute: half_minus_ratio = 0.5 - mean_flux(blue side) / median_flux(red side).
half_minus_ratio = -0.533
